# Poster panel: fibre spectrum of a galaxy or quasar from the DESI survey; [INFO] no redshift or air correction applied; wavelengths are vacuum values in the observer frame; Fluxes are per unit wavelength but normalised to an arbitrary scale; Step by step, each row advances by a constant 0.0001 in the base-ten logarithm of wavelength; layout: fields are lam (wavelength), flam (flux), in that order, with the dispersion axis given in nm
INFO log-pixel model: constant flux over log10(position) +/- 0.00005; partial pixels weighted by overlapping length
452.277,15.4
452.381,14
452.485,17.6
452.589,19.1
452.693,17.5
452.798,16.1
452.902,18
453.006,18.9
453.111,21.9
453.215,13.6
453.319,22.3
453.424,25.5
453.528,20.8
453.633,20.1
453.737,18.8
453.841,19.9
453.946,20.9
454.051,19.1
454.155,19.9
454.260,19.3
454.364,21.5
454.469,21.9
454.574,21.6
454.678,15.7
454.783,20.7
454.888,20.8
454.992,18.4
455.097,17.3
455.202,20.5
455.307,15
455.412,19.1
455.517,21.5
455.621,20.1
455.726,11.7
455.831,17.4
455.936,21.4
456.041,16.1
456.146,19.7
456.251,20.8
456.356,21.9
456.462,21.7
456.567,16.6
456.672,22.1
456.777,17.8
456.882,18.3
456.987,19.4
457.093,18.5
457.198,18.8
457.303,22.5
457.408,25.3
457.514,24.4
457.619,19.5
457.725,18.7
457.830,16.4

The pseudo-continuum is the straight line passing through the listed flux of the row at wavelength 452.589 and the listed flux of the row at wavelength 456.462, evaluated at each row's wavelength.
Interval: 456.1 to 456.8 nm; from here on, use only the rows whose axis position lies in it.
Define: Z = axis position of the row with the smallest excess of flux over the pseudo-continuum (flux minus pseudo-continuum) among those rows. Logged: 456.567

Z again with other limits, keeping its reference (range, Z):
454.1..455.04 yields 454.678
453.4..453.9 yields 453.737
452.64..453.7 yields 453.215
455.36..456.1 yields 455.726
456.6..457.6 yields 456.777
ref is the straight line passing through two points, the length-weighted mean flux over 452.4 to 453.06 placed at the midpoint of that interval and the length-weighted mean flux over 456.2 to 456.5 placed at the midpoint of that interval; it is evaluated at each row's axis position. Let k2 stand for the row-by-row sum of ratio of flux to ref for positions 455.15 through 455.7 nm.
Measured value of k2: 4.71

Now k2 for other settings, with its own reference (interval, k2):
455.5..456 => 4.44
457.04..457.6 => 4.89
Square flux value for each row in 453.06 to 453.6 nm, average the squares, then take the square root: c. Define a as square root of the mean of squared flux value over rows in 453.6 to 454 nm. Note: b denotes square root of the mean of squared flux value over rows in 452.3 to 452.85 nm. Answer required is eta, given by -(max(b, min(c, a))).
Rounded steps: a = 19.9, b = 16.9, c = 21.2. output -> -19.9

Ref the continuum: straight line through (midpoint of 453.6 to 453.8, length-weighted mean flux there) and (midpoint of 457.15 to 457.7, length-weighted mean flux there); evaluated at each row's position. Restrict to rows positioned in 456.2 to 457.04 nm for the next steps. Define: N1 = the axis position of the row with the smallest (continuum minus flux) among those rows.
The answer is 456.356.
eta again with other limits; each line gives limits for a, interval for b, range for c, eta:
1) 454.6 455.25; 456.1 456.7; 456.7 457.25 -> -20.6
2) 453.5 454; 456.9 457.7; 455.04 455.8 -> -21.4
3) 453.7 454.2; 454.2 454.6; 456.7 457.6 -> -21.1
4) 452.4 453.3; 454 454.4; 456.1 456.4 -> -20.0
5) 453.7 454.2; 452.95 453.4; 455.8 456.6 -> -19.6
